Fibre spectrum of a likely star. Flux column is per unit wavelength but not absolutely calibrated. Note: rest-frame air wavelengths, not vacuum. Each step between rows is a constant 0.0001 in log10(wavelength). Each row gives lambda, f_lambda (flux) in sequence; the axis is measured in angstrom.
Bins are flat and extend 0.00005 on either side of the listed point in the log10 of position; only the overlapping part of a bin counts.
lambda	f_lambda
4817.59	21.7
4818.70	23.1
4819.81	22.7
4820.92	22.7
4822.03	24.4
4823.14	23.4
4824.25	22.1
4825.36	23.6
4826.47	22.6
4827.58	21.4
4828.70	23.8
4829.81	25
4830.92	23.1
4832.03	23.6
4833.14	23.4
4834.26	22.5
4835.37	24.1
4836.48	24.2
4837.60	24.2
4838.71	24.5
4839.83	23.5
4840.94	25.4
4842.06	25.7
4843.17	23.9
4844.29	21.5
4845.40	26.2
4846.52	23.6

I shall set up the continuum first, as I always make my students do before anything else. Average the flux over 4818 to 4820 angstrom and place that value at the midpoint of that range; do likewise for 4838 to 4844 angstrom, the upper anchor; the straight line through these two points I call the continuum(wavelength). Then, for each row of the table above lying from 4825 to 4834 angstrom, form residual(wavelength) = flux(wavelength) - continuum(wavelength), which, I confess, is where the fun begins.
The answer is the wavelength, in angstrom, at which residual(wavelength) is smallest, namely 4827.58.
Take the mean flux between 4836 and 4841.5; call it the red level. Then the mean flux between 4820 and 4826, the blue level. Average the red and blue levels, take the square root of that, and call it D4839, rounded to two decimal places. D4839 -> 4.88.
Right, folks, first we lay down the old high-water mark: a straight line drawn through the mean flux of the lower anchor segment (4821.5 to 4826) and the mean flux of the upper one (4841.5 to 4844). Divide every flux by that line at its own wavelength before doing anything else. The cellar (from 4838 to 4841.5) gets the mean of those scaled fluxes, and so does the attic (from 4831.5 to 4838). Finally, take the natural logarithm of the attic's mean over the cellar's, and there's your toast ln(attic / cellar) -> -0.02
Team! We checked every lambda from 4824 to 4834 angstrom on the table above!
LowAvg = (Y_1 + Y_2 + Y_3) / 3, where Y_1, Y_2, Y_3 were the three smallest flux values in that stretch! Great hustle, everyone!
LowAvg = 22.0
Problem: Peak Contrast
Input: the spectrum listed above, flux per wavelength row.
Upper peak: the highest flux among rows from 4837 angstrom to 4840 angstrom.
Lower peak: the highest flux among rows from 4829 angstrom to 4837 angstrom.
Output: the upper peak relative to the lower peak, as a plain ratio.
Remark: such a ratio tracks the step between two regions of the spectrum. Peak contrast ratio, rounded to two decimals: 0.98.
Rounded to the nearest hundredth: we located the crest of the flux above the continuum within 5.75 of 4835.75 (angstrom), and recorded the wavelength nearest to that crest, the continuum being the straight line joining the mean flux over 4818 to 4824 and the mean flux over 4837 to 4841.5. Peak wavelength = 4840.94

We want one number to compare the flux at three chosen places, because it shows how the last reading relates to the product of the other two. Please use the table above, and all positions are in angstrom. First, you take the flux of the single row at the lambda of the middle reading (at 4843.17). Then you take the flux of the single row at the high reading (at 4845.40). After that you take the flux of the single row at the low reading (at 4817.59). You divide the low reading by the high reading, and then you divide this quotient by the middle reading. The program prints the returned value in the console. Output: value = 0.035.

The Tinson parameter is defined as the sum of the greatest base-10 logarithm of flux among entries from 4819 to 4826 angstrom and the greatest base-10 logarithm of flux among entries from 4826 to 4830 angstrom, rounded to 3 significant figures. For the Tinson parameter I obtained 2.79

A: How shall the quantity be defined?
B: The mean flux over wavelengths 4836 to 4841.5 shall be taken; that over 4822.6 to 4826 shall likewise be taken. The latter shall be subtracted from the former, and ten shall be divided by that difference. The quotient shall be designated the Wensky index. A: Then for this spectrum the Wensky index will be 8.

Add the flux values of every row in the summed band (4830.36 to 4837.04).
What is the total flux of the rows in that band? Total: 141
